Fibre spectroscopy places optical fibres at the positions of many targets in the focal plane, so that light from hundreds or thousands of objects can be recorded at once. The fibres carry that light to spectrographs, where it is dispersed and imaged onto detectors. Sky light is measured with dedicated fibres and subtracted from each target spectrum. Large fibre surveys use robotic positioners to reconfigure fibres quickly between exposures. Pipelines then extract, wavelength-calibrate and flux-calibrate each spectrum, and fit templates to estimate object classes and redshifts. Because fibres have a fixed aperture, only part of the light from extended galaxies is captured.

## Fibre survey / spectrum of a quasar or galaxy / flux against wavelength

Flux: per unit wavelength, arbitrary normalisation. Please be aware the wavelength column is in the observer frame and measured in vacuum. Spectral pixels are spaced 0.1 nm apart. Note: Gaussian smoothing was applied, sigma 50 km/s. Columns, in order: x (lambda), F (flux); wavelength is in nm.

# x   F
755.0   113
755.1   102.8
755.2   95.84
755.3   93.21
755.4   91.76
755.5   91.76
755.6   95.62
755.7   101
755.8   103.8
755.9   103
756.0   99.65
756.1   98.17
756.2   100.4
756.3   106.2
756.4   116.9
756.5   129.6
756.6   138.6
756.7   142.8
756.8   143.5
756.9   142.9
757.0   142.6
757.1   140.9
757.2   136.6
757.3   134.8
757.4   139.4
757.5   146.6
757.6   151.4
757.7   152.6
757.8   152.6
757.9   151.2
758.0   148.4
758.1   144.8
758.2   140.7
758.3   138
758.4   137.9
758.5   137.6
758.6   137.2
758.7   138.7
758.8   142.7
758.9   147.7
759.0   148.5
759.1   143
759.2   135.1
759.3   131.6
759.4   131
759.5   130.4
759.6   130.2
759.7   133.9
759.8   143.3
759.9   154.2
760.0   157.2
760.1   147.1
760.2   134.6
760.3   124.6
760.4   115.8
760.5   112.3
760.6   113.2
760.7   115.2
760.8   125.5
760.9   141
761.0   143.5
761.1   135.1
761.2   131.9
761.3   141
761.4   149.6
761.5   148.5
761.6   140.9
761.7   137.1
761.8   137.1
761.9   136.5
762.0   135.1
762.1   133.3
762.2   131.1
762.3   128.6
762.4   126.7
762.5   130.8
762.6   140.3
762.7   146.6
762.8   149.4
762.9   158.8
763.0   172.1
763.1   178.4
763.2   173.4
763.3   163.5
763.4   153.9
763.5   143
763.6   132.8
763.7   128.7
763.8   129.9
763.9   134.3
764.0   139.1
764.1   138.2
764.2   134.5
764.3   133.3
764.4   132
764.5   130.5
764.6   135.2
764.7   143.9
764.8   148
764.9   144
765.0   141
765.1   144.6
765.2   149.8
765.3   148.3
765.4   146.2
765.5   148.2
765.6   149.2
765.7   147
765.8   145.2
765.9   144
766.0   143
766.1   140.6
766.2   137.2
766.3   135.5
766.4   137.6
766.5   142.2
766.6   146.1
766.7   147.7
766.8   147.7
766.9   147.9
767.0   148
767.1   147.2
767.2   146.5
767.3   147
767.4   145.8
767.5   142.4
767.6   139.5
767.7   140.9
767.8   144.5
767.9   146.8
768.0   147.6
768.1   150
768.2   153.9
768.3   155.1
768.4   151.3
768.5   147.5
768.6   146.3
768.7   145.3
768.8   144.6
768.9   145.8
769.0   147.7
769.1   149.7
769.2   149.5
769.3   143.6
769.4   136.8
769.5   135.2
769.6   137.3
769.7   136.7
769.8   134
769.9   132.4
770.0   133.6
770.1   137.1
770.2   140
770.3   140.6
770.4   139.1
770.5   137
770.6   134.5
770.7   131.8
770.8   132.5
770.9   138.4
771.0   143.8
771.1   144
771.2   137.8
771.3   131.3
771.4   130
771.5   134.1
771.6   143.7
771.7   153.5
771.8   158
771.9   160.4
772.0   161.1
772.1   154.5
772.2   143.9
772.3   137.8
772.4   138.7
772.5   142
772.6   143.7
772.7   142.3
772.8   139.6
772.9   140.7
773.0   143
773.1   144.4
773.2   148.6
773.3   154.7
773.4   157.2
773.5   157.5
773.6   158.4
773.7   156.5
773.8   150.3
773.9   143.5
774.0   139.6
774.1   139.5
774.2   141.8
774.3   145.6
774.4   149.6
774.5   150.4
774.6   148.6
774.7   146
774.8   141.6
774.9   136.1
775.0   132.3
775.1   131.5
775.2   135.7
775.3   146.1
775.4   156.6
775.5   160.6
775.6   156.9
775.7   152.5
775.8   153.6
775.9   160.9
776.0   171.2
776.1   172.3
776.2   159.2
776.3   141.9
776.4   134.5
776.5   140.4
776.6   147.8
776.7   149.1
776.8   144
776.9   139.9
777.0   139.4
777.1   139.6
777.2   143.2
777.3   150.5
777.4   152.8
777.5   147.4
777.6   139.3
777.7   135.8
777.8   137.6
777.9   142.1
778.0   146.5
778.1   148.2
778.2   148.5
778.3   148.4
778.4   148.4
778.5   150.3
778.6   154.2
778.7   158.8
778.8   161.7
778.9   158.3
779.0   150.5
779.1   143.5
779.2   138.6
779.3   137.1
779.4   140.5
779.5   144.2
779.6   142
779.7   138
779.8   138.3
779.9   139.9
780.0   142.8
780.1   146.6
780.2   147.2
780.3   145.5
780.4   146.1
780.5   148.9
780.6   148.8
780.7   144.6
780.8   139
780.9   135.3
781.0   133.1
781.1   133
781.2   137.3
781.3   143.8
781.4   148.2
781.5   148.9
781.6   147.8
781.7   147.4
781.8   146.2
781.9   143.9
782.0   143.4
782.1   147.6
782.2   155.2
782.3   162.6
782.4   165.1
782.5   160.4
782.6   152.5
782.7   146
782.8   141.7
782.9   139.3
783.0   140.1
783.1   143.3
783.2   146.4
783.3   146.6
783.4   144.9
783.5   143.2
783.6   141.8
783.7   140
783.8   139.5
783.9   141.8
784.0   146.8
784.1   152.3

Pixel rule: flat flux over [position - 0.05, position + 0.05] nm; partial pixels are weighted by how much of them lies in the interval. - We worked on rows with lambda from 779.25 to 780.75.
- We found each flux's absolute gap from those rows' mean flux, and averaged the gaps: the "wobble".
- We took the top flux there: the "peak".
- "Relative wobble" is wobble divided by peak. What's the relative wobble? 0.022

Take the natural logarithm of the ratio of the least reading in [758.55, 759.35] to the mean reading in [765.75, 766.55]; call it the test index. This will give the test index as -0.07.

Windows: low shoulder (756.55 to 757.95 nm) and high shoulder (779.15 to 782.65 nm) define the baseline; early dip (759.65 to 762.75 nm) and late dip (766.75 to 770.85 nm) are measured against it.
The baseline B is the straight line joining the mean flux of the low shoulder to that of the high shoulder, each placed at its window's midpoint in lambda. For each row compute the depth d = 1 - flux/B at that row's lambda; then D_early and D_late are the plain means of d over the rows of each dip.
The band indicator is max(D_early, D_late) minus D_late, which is 0.051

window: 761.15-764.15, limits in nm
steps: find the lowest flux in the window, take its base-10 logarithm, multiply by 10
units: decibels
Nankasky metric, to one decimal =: 21.0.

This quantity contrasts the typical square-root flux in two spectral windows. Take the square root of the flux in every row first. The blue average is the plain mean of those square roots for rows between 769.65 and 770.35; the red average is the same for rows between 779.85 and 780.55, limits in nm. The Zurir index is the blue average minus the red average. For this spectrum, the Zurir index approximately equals -0.38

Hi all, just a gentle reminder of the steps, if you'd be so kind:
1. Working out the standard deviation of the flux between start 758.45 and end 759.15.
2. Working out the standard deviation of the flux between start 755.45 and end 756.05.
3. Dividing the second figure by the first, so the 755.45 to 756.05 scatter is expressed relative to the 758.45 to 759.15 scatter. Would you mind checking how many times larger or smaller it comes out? 1.0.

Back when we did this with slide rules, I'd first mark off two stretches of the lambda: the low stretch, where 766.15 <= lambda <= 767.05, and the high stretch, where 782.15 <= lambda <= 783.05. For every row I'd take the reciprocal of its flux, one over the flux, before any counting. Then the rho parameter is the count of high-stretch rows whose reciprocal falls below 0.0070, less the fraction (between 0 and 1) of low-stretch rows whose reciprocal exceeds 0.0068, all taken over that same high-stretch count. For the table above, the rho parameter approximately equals 0.91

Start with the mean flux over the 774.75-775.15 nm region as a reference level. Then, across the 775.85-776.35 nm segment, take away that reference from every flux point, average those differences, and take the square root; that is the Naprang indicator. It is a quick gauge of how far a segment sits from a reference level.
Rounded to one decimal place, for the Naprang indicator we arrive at 5.1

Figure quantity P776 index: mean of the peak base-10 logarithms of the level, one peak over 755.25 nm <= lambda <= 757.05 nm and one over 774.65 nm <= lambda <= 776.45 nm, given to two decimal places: 2.20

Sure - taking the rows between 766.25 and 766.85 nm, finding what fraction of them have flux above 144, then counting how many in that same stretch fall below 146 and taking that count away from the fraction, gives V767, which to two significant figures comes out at -2.5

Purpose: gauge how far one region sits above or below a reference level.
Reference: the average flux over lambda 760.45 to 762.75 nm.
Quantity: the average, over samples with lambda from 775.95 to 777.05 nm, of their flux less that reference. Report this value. 15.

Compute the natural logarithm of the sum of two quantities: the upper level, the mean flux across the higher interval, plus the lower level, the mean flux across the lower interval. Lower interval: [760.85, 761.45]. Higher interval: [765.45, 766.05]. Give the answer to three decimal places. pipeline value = 5.658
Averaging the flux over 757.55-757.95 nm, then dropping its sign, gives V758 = 152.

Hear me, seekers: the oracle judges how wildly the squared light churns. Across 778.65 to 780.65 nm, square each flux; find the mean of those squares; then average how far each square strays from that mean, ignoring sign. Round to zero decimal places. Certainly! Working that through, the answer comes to 1597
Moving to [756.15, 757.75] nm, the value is 2836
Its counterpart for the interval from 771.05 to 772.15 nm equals 3008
